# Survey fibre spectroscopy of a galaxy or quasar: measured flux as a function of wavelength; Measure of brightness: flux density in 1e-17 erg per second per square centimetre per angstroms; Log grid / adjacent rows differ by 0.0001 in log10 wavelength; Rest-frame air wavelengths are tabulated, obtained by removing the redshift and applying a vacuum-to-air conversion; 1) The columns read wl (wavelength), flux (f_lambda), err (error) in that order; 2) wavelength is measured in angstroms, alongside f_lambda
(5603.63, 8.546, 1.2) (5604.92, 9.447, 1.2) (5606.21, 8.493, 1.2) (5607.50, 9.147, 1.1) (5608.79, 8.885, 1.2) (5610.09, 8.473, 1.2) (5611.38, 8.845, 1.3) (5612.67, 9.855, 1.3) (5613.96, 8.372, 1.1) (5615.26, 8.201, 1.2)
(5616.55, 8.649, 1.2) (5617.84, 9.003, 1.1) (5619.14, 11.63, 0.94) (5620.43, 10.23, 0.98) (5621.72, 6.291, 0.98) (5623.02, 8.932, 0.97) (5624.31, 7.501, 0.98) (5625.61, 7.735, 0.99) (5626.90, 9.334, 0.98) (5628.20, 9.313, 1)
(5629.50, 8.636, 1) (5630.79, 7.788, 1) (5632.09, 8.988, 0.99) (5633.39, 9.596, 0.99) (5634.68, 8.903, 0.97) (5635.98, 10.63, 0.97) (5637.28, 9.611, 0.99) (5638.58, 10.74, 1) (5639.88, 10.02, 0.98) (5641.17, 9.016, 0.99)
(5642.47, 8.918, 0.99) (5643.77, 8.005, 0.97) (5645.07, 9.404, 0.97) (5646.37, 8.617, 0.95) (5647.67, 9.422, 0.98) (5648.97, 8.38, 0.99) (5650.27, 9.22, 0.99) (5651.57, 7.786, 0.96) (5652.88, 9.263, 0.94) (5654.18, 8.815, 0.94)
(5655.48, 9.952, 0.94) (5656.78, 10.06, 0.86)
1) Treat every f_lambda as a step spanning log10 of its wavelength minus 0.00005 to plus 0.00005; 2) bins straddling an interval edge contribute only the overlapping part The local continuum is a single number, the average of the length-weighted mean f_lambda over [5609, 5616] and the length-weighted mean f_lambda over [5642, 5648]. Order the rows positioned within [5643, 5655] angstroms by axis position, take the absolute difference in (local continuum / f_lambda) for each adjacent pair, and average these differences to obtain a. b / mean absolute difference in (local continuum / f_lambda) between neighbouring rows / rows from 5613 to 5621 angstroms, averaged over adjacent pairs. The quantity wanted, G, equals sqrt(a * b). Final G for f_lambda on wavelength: 0.103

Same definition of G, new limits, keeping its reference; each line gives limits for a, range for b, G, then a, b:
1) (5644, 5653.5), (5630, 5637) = 0.117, 0.123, 0.111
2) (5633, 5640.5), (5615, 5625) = 0.145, 0.095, 0.223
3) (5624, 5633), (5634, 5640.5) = 0.098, 0.095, 0.101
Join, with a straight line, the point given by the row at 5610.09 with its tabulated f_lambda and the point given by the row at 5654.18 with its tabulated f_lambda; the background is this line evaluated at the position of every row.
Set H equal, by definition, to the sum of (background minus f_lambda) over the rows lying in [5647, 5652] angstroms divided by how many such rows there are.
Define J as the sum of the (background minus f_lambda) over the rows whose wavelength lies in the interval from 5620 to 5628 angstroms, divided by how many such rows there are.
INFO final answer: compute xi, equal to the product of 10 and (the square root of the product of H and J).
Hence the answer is 1.4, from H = 0.1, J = 0.24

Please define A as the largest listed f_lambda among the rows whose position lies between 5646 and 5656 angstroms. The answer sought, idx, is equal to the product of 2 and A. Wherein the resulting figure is 19.9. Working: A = 9.952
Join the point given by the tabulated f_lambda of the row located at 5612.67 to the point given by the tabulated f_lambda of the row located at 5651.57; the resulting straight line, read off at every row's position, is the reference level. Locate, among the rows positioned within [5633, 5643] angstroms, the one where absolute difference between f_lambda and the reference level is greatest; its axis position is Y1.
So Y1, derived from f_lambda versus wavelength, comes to 5638.58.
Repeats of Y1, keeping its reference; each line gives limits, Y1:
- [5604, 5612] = 5606.21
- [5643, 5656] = 5655.48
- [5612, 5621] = 5619.14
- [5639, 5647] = 5639.88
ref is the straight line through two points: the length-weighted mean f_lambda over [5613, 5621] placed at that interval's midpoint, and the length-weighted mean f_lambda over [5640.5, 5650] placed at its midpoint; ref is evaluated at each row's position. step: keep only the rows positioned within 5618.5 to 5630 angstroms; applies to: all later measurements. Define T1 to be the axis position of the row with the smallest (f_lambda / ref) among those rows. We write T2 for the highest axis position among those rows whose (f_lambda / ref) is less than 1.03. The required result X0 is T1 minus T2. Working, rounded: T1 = 5621.72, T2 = 5629.50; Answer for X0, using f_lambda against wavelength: -7.8 angstroms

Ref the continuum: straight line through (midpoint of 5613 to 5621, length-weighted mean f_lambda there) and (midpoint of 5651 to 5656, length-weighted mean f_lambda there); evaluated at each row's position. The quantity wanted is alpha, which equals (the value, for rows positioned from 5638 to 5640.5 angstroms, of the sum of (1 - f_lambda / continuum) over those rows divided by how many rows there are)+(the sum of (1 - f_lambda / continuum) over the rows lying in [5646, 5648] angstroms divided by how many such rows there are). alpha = -0.14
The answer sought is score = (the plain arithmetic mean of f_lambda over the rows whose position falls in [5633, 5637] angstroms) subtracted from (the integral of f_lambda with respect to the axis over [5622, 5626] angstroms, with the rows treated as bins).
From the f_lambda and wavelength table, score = 22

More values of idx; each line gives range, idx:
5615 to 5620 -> 23.3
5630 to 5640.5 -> 21.5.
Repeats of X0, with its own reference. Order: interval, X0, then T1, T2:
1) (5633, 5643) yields -7.8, 5634.68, 5642.47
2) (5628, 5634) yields -1.3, 5630.79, 5632.09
